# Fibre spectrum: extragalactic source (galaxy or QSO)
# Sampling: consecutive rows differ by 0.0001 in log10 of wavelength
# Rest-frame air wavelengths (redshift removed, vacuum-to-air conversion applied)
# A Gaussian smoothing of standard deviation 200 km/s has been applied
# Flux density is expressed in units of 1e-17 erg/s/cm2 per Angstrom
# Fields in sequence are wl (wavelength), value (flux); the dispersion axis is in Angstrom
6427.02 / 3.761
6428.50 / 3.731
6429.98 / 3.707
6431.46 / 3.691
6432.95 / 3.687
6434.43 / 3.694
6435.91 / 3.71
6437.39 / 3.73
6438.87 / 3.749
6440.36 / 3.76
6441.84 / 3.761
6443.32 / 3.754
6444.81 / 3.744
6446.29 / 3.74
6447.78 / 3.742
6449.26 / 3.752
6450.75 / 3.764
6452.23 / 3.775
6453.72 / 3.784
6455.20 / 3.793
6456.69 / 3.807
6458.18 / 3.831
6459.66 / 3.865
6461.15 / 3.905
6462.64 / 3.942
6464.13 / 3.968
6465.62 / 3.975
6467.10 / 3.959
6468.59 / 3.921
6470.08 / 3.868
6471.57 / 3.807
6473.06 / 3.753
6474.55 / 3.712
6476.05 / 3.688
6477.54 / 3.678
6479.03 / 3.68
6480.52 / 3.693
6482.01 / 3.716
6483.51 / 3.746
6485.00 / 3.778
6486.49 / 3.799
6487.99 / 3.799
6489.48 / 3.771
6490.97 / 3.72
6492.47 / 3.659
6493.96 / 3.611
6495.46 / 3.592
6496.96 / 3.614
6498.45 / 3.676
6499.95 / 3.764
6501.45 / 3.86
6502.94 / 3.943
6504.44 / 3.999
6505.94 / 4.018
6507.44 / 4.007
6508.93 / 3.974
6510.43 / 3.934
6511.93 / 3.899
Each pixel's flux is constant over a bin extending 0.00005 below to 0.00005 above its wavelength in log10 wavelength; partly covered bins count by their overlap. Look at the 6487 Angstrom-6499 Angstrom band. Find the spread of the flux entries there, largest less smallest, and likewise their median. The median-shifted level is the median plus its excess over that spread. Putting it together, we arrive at 7.13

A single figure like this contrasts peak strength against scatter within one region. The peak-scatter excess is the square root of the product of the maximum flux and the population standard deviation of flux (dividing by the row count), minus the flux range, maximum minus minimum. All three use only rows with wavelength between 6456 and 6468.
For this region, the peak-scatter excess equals 0.32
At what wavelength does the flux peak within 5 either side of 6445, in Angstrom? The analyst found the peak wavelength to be 6441.84 Angstrom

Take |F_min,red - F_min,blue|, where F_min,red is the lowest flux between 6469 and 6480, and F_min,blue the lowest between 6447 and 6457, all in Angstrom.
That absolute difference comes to 0.06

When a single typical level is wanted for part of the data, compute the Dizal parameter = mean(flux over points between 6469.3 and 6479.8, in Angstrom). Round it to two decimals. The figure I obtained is 3.74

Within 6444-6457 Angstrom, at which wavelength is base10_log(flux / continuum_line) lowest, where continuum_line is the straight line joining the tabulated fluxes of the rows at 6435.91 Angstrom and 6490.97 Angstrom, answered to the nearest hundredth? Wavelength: 6446.29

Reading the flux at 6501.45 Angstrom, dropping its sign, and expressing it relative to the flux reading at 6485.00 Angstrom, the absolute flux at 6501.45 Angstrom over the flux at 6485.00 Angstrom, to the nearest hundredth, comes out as 1.02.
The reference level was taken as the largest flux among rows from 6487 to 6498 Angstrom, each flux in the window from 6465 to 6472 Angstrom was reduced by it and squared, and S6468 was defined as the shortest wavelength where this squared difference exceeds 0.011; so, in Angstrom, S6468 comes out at 6465.62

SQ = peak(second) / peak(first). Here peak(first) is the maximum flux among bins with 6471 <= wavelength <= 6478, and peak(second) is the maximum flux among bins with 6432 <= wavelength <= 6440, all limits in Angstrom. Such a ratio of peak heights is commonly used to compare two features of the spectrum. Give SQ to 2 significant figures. 0.98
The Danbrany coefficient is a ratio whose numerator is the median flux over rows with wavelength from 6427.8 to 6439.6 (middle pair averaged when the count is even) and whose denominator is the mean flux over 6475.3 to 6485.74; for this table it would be 1.00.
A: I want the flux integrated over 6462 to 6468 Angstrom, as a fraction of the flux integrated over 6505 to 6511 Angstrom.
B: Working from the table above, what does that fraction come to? 0.99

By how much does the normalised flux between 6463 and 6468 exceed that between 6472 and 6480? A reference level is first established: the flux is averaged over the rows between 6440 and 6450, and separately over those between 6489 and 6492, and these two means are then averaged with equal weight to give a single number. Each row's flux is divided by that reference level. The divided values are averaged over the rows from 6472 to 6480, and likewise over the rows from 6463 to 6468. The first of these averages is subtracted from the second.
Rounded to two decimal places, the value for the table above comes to 0.07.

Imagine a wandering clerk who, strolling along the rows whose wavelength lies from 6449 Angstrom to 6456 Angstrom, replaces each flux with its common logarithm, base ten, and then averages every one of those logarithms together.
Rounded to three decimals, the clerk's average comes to 0.577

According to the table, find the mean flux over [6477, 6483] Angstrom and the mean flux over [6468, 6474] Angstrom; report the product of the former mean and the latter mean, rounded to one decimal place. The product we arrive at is 14.2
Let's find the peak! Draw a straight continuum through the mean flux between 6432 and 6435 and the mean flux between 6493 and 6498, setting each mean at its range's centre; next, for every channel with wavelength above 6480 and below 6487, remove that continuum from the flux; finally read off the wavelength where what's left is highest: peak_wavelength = 6486.49 Angstrom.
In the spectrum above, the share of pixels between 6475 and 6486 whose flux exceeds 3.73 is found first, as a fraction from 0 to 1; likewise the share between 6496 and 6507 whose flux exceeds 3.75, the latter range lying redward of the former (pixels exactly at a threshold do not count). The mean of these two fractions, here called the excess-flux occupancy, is 0.500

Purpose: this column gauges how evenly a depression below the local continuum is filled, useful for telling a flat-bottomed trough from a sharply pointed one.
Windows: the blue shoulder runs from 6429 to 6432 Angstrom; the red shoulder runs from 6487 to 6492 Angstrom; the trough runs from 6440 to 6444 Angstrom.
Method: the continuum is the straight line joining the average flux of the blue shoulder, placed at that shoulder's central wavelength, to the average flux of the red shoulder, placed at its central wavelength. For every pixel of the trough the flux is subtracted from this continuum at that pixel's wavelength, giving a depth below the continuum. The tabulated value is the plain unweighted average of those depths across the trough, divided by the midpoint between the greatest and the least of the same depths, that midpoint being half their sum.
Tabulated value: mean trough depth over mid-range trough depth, 1.03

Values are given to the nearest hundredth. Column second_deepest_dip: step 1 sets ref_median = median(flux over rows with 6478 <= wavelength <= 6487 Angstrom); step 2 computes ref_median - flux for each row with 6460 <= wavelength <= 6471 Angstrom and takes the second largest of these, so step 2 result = -0.17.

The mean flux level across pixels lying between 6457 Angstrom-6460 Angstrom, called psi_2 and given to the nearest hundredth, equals 3.85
